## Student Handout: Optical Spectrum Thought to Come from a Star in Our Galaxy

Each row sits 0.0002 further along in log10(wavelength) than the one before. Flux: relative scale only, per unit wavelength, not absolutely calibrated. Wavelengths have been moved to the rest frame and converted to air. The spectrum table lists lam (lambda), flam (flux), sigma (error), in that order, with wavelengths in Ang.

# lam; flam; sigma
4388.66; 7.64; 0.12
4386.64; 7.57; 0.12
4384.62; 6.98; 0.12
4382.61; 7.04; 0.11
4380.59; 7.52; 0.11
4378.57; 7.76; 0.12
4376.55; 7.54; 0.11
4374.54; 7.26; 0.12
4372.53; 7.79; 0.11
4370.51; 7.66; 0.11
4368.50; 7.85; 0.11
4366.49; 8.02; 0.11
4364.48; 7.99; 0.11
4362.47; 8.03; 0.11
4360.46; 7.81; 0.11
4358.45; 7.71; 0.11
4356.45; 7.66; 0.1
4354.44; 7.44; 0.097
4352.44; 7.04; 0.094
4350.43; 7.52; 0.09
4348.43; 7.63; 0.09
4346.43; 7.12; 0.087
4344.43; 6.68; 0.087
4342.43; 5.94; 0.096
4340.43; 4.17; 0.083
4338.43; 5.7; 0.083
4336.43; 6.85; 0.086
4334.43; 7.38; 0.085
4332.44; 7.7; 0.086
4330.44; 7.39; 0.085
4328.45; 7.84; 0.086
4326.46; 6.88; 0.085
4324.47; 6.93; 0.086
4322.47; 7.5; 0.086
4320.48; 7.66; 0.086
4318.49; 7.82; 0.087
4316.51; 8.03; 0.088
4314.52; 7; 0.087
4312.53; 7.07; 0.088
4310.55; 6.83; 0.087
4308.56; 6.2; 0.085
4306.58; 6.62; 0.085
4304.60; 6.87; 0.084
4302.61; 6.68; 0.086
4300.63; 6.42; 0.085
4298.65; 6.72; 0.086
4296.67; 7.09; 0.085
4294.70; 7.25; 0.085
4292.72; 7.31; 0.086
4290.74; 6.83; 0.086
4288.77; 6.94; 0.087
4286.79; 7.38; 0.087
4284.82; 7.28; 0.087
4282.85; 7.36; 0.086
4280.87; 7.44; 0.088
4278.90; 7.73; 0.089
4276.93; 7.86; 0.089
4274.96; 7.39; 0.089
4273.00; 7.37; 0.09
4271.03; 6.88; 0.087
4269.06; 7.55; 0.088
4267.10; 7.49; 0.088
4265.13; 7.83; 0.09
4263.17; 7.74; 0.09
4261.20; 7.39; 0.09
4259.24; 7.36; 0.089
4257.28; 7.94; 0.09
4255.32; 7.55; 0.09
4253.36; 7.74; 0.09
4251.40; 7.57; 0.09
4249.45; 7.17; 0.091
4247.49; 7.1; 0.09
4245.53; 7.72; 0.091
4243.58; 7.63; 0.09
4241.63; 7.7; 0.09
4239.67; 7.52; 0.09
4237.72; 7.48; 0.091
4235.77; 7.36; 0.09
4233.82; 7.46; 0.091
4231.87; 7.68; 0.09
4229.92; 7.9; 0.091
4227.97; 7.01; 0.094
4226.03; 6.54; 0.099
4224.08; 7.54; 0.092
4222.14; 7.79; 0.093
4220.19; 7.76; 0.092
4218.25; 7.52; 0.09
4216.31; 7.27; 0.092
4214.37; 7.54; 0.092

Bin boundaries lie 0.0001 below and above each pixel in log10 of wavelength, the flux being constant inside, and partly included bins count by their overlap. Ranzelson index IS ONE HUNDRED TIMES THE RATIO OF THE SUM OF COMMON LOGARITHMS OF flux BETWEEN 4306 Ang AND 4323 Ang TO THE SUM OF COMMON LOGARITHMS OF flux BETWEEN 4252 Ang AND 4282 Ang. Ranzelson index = 58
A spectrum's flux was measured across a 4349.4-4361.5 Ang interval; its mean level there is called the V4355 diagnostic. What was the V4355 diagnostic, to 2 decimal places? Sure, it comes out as 7.53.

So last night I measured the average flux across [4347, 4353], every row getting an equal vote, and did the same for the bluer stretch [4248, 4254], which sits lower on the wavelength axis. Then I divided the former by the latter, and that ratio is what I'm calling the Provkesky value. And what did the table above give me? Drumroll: 0.99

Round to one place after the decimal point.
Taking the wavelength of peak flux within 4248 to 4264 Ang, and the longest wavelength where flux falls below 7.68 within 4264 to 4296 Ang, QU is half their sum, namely 4276.0 Ang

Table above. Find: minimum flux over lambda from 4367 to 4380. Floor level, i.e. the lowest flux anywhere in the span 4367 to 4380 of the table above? 7.26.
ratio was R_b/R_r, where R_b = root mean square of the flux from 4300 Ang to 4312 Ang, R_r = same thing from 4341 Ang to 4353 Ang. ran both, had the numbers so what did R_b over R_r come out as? 0.94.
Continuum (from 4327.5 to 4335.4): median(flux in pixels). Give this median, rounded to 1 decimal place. 7.5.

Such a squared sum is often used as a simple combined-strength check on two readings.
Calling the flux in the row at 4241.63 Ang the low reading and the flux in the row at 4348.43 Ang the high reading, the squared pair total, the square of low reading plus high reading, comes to 235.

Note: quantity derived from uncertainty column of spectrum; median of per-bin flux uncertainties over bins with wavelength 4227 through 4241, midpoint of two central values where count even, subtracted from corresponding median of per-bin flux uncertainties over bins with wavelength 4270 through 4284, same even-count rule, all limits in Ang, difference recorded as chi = -0.002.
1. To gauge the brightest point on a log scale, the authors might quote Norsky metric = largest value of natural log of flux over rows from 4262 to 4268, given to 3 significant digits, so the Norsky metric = 2.06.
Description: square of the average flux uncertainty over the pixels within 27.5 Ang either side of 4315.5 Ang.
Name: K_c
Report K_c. 0.0074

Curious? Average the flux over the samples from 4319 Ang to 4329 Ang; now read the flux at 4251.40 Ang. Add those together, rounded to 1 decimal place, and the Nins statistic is 14.9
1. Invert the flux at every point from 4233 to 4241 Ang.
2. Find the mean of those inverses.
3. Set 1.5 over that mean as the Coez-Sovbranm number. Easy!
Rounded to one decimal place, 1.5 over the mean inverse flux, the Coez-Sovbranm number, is 11.2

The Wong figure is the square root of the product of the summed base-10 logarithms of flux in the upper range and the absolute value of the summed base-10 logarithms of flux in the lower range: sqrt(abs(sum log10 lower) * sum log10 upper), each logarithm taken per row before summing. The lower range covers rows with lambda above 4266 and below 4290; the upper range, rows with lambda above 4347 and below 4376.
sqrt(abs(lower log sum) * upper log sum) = 11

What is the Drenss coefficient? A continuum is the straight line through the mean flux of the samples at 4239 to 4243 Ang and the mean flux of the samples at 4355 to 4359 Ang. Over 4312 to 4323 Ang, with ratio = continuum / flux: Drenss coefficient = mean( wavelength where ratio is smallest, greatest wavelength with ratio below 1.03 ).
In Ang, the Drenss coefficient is 4319.5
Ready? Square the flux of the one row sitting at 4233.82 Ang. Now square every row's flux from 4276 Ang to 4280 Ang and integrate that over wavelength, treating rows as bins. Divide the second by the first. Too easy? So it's 4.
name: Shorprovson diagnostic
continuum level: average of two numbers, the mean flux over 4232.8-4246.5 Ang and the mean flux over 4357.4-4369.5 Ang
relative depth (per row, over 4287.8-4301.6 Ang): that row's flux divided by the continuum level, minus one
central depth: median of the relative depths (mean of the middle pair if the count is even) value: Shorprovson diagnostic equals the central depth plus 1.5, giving 1.40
